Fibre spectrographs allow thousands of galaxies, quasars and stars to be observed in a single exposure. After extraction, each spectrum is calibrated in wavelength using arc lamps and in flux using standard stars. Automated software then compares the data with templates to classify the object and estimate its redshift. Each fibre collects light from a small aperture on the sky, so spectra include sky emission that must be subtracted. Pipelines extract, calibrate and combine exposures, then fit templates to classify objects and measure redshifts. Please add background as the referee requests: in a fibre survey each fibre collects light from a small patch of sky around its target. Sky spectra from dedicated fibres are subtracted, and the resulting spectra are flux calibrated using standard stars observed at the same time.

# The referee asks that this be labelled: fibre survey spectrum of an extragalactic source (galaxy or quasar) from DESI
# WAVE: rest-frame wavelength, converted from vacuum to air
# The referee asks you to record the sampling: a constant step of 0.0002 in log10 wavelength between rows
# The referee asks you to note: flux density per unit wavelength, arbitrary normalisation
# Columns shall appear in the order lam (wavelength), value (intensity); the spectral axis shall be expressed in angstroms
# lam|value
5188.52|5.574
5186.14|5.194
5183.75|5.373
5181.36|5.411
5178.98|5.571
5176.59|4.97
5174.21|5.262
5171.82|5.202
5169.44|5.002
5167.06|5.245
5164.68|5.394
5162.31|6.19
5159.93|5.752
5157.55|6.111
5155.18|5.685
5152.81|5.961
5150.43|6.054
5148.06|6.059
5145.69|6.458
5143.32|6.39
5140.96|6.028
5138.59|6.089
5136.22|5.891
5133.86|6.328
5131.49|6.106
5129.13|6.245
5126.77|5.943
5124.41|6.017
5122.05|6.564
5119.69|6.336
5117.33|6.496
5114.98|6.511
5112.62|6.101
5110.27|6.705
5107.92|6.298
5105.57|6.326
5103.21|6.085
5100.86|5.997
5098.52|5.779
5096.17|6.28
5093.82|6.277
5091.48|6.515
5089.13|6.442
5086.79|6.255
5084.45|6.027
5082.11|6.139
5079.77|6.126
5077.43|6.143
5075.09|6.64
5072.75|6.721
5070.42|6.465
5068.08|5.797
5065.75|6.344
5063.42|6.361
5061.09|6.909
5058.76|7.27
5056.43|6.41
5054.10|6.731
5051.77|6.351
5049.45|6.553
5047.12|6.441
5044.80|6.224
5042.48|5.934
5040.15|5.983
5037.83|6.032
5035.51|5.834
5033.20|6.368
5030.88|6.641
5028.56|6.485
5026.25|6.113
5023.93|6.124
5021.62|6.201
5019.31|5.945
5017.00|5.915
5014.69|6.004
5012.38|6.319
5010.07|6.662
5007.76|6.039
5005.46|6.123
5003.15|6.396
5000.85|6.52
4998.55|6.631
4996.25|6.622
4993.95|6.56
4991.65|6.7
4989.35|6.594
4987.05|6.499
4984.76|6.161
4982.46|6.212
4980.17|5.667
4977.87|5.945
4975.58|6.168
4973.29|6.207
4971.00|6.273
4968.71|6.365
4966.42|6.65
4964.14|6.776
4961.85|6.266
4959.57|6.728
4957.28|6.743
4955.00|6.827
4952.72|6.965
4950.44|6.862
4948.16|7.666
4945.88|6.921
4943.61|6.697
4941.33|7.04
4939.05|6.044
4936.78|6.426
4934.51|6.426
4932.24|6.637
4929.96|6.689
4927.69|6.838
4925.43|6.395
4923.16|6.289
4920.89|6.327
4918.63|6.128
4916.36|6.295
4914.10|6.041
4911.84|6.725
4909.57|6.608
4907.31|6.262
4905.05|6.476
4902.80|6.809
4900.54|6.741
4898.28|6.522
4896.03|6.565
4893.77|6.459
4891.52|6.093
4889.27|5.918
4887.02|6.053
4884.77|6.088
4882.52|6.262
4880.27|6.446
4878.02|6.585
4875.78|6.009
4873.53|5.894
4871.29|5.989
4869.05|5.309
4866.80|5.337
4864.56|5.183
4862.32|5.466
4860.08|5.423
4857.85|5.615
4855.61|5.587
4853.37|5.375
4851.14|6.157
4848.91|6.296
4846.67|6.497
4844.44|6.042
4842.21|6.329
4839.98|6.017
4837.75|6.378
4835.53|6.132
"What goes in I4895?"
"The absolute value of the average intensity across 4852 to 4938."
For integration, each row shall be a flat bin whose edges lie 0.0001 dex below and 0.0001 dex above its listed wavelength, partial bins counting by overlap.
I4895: 6.2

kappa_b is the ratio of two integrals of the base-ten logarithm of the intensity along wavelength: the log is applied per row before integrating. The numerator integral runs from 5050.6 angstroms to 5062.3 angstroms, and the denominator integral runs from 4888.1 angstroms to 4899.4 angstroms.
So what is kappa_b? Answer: 1.07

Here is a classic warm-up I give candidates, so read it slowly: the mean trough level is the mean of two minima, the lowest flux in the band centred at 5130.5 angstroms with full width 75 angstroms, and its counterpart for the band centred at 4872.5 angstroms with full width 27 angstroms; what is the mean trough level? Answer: 5.21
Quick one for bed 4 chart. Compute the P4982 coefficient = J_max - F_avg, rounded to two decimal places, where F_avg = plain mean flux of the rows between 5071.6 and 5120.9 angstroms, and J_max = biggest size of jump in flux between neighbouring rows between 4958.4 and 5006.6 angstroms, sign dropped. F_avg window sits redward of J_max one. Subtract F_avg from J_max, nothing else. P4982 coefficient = -5.75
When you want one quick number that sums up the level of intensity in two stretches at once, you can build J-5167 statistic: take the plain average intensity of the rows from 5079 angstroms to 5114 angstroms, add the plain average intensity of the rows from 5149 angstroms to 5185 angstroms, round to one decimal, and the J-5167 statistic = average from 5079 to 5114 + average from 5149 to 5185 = 11.8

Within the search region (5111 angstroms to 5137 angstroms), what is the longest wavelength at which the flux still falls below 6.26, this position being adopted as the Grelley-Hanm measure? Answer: 5136.22 angstroms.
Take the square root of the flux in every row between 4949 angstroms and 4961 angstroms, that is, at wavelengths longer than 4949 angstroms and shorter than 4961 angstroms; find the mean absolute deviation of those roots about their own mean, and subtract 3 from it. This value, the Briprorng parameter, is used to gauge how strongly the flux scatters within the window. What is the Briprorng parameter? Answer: -2.99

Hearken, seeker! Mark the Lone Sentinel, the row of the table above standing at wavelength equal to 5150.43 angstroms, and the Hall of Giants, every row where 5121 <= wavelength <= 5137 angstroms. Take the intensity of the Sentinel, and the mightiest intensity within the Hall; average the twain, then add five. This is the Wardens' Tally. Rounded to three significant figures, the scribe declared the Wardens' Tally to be 11.3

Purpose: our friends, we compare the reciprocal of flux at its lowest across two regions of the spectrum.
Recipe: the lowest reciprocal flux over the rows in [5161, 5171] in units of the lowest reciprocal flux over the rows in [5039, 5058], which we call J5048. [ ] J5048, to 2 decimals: 1.09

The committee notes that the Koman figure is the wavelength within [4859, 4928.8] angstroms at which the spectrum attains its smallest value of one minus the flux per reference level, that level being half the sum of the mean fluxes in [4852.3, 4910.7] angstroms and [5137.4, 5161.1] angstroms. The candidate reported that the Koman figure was 4927.69 angstroms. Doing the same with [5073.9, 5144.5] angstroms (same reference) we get 5110.27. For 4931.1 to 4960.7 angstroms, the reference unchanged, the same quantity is 4948.16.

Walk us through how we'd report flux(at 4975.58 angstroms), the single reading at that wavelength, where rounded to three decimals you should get 6.168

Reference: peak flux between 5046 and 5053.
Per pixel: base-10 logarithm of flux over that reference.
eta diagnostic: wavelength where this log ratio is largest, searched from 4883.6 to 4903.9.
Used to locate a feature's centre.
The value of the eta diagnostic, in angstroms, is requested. 4902.80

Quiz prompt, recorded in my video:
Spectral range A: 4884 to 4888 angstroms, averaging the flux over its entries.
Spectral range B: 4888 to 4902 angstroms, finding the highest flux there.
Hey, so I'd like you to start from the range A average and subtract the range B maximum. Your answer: -0.7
